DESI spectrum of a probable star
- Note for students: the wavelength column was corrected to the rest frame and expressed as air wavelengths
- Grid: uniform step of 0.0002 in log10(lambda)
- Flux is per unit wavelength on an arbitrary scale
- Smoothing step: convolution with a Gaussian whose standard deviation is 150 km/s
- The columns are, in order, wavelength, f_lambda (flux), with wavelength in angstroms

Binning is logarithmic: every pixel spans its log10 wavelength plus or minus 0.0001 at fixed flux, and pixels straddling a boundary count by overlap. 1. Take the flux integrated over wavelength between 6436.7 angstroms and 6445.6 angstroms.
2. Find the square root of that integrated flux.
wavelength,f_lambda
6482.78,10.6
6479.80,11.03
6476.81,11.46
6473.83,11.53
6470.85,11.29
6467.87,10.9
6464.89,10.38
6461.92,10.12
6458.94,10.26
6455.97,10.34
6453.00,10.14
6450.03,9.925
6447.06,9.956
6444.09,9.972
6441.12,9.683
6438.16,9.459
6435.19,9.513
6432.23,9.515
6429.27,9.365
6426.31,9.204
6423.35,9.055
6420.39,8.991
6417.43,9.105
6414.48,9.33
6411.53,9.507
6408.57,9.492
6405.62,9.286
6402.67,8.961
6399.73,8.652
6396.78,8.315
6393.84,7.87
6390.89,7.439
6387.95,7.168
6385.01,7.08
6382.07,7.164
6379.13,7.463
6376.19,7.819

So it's 9.29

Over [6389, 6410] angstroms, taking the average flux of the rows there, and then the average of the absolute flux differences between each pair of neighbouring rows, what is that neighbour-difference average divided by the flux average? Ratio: 0.040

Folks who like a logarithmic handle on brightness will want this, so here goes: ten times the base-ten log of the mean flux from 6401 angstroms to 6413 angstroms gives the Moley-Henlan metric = 9.7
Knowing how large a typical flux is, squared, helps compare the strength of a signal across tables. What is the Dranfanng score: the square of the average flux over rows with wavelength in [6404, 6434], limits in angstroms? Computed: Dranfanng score 86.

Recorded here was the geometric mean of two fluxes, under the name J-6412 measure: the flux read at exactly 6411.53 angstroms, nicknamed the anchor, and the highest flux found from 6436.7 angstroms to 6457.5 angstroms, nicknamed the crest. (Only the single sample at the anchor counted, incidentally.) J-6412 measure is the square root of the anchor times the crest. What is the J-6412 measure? 9.9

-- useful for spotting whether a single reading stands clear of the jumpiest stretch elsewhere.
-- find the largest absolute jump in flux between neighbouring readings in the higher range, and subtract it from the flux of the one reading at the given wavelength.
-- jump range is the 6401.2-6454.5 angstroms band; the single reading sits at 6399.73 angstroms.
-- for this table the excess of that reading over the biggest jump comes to 8.33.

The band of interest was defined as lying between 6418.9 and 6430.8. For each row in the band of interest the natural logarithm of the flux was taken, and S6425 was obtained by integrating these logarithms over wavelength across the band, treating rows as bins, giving 26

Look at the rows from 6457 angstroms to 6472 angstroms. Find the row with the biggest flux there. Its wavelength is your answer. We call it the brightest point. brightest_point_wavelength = 6470.85 angstroms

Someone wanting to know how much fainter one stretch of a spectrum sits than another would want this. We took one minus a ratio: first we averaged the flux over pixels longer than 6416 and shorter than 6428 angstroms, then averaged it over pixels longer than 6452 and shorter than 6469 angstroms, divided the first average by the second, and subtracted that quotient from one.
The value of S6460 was 0.122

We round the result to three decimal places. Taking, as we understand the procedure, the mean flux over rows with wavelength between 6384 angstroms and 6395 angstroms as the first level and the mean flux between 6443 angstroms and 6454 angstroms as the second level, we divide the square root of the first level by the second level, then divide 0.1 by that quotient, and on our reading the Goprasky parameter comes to 0.368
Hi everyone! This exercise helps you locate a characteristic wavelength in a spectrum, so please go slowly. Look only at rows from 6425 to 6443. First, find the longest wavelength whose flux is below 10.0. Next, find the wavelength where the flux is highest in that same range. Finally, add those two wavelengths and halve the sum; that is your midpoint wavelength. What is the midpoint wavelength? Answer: 6441.1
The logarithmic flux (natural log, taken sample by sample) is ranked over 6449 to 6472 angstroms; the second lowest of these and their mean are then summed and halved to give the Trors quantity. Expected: 2.33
